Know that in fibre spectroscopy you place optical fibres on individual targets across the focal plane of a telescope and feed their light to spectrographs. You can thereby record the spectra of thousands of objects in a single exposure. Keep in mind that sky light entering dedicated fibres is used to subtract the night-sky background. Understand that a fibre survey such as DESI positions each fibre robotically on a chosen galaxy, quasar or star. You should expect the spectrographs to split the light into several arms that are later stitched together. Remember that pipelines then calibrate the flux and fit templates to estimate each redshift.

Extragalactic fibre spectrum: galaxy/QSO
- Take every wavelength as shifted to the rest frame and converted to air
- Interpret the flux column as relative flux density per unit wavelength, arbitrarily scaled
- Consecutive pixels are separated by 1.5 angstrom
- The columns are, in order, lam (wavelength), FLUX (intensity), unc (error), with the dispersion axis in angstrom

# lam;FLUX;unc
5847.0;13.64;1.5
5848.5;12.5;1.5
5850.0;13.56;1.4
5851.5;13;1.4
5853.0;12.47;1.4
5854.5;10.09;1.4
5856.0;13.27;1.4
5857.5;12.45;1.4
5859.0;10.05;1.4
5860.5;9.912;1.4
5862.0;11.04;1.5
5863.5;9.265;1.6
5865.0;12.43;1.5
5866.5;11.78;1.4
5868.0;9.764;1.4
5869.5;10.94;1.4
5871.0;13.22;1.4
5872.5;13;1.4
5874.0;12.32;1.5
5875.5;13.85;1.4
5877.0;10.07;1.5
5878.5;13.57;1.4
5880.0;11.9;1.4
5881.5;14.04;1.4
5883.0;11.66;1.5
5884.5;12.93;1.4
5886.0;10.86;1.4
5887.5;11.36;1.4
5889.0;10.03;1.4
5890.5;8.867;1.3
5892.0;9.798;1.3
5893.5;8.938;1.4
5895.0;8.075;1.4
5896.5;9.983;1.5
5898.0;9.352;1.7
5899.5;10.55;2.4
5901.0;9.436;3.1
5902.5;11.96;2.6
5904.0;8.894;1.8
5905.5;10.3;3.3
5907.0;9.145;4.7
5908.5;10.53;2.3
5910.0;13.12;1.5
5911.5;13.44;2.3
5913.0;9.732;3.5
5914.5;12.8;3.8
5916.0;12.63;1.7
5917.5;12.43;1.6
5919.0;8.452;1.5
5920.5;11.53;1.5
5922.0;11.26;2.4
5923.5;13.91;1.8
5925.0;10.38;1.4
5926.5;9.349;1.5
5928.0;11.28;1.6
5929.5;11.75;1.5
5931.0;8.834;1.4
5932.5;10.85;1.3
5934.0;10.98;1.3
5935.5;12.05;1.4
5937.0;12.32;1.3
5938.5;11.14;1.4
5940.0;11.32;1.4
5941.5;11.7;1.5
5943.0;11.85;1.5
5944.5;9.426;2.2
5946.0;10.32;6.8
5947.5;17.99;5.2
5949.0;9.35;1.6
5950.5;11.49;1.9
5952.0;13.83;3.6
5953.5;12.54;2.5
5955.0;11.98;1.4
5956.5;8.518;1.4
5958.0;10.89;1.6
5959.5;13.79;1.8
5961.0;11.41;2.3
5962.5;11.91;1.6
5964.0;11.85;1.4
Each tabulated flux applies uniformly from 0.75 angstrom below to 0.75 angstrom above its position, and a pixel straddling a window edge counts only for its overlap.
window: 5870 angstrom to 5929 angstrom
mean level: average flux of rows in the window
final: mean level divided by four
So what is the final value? 2.79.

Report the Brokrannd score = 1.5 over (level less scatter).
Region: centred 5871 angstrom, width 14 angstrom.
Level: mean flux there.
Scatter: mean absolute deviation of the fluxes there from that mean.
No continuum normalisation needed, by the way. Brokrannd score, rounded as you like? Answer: 0.139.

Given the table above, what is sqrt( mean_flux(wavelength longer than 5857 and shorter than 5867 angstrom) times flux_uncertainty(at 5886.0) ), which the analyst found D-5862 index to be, 3.9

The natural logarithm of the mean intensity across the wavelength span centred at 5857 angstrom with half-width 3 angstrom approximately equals 2.44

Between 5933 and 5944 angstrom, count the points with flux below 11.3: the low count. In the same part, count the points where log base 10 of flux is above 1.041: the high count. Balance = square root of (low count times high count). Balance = 3.5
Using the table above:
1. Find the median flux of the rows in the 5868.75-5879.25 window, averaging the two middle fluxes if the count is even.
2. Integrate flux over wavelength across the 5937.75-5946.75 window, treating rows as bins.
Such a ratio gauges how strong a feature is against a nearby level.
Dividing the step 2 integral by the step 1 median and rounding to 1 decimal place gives 7.6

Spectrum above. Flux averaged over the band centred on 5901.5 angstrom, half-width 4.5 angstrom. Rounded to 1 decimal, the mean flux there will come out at 10.1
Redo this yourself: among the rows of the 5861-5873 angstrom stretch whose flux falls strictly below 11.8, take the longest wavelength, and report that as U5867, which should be 5869.5 angstrom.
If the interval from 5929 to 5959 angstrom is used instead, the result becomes 5958.0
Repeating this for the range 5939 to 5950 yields 5949.0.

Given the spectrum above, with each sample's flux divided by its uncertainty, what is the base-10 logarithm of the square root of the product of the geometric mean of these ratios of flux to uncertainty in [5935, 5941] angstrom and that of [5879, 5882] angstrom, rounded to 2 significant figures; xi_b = 0.95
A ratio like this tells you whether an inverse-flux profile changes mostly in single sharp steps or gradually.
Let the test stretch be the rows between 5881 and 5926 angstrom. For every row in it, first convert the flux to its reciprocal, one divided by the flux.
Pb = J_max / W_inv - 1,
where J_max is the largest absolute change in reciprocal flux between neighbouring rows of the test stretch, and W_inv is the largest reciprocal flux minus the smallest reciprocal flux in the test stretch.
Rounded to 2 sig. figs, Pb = -0.28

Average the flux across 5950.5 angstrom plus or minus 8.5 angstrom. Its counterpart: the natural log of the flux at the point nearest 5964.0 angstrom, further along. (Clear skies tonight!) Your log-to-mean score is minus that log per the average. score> -0.212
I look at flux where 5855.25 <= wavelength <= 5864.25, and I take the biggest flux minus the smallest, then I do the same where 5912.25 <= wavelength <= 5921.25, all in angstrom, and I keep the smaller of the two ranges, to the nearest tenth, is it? 4.0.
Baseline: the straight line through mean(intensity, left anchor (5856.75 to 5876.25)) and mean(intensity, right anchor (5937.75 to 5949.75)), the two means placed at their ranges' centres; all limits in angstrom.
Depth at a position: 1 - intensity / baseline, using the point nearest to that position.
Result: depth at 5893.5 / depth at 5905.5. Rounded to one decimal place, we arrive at 2.0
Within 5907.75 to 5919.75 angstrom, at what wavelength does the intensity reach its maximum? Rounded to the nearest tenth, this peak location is 5911.5 angstrom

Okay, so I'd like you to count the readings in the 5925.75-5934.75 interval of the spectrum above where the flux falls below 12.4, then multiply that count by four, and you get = 24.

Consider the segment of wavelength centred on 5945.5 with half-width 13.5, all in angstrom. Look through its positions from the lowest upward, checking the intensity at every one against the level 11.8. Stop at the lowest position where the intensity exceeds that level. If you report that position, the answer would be 5935.5 angstrom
